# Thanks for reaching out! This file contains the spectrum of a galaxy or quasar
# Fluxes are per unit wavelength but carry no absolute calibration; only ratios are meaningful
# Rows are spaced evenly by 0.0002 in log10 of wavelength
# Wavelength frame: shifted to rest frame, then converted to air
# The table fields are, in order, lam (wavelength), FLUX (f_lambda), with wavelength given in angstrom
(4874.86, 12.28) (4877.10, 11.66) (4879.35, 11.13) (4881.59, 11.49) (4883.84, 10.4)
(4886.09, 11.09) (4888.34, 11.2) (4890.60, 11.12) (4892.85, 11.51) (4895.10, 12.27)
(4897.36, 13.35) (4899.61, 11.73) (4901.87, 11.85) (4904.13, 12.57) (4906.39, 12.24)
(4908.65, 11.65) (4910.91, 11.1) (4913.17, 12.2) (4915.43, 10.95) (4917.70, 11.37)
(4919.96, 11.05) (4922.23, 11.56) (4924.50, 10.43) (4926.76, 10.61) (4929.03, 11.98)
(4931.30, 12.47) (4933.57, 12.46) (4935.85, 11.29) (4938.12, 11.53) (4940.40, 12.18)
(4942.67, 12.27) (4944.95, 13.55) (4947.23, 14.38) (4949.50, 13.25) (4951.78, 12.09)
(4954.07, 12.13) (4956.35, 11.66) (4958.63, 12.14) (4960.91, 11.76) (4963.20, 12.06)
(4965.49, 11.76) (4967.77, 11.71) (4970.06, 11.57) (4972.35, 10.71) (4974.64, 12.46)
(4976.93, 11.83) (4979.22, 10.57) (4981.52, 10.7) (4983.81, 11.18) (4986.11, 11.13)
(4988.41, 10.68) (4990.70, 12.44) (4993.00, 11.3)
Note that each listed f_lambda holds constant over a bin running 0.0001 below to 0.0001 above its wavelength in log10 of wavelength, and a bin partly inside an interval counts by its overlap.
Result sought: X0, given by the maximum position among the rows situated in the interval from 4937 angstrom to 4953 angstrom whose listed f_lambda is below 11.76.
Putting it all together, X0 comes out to 4938.12 angstrom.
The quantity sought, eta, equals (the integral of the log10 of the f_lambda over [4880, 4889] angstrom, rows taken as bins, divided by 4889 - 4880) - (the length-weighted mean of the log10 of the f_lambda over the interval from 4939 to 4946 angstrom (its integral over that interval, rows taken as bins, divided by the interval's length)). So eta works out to -0.06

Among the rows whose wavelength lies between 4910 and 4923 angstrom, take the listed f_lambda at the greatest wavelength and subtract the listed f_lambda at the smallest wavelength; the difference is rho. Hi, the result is 0.5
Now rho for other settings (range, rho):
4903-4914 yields -0.4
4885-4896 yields 1.2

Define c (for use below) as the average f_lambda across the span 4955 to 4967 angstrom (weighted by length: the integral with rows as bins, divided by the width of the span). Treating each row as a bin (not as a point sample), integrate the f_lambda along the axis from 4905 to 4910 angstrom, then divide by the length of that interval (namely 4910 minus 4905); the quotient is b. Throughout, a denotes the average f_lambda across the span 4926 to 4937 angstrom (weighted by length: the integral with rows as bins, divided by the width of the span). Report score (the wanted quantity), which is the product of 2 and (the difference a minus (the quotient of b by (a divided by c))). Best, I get -0.5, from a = 11.8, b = 11.9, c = 11.9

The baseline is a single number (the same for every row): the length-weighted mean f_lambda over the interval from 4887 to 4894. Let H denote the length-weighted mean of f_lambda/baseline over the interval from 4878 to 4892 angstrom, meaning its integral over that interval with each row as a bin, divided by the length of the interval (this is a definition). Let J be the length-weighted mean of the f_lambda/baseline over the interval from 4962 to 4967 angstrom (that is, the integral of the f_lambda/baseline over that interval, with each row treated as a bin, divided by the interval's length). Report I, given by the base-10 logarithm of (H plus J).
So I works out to 0.309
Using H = 0.984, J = 1.05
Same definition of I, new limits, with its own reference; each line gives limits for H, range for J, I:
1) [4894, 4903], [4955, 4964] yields 0.332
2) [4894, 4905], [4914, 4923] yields 0.321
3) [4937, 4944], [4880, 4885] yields 0.310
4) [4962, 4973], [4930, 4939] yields 0.320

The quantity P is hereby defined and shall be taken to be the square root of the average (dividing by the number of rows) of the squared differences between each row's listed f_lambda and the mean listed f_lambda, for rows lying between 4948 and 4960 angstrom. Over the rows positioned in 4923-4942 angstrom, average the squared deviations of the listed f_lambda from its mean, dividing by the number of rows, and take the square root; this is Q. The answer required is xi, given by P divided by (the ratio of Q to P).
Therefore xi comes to 0.38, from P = 0.5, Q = 0.74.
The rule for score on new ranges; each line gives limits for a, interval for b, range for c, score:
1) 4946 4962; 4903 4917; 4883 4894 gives 4.1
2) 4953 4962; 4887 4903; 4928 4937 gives -0.1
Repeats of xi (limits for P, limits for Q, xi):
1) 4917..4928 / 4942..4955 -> 0.22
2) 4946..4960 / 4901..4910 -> 2.43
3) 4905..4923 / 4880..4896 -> 0.42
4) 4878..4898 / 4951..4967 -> 3.35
